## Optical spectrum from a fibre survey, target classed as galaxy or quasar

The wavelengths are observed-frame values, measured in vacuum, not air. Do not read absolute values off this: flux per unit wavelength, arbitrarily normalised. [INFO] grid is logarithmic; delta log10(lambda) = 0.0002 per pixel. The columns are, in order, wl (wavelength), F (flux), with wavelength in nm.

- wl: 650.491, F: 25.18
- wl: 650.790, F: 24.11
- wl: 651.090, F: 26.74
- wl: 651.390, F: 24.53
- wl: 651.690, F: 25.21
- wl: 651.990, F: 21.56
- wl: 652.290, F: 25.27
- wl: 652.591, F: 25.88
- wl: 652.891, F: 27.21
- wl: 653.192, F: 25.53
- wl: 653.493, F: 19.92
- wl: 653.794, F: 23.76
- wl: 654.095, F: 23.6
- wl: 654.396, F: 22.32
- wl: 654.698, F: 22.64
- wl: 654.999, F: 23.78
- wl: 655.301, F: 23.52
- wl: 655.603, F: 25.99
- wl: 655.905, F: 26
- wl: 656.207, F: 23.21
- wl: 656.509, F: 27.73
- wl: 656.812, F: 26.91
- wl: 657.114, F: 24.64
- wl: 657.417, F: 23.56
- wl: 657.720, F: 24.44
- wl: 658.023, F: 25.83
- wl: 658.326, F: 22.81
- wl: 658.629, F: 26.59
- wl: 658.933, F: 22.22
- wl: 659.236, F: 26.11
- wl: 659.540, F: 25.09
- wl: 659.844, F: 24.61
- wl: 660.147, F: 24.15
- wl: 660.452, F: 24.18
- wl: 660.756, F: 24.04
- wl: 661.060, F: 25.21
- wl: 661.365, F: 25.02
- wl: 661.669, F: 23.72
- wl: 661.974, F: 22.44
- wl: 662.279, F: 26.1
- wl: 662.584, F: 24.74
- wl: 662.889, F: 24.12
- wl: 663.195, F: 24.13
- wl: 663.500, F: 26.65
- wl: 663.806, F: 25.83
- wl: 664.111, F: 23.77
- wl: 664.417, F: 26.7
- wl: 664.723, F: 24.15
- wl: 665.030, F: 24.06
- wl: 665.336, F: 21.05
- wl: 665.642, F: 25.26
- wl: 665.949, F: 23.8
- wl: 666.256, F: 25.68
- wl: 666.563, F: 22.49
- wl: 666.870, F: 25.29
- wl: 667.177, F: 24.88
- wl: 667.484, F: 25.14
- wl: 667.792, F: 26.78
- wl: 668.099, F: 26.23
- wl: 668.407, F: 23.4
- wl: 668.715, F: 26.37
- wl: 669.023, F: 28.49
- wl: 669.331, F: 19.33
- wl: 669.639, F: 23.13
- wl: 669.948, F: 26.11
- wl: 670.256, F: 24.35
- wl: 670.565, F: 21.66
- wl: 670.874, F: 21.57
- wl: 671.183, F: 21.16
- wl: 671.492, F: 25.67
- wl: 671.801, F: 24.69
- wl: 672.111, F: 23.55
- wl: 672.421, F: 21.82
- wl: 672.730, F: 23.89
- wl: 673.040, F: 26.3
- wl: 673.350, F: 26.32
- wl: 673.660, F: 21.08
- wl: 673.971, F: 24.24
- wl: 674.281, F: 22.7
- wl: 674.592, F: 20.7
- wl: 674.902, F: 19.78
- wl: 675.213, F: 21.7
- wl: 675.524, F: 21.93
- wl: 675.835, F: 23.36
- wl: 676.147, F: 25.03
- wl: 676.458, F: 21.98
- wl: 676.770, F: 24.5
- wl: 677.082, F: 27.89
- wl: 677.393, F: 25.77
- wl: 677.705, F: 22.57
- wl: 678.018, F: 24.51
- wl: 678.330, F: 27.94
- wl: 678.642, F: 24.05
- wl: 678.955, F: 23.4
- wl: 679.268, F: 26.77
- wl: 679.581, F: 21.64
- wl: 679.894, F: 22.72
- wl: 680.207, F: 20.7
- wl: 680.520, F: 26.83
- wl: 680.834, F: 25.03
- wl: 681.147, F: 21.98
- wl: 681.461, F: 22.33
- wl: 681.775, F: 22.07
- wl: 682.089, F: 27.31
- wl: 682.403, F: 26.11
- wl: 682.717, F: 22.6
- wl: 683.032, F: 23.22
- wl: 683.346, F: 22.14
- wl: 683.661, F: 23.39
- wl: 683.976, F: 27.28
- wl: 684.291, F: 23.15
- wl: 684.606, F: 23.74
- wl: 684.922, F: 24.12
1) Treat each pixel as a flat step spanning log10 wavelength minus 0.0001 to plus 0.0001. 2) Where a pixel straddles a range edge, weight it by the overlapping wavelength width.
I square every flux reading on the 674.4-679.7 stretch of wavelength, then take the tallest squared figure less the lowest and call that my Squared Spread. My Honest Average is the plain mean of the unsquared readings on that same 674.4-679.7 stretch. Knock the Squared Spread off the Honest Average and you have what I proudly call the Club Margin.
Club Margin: -366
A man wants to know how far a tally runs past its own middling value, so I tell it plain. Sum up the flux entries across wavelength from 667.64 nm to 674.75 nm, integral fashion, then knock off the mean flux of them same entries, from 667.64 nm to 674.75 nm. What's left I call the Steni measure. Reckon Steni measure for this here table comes 146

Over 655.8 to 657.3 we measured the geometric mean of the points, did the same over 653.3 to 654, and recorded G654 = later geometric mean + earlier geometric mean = 47.4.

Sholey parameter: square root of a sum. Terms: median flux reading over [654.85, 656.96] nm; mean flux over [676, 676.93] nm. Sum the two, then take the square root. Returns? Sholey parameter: 7.06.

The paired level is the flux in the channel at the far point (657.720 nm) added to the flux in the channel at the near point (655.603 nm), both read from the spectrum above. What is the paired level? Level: 50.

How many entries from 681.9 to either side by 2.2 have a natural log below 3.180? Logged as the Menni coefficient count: 9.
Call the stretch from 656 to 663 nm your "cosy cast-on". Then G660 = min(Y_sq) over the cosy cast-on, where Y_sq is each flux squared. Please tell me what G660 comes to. 494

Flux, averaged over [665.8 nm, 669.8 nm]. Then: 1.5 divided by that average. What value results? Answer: 0.0607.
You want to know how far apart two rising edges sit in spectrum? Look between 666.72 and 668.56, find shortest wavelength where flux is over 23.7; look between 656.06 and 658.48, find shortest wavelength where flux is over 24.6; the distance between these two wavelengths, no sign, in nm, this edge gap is 10.36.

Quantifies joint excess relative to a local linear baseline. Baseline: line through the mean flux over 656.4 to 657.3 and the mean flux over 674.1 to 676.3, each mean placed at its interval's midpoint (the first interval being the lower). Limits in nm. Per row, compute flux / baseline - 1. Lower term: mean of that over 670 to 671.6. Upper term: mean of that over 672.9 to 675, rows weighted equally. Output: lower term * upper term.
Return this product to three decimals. 0.000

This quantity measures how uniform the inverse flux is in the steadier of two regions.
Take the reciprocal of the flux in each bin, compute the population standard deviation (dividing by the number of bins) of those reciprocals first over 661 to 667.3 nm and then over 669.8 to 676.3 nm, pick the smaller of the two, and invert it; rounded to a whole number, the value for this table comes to 417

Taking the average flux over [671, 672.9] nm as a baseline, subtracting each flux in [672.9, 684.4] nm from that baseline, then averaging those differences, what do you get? -0.35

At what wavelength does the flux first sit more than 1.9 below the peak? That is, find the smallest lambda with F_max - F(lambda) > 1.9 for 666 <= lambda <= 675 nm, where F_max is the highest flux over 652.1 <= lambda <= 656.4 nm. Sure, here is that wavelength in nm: 666.563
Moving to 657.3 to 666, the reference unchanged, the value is 657.417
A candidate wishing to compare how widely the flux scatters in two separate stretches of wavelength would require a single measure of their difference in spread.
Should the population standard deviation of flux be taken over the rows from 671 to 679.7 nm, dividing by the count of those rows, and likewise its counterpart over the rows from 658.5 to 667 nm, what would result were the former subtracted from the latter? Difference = -0.78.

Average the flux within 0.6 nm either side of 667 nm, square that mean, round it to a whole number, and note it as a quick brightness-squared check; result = 598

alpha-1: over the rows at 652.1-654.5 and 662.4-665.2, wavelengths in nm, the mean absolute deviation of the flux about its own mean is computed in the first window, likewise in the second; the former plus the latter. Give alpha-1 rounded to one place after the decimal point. 2.8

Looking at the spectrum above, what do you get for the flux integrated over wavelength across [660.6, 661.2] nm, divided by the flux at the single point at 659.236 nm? 0.57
